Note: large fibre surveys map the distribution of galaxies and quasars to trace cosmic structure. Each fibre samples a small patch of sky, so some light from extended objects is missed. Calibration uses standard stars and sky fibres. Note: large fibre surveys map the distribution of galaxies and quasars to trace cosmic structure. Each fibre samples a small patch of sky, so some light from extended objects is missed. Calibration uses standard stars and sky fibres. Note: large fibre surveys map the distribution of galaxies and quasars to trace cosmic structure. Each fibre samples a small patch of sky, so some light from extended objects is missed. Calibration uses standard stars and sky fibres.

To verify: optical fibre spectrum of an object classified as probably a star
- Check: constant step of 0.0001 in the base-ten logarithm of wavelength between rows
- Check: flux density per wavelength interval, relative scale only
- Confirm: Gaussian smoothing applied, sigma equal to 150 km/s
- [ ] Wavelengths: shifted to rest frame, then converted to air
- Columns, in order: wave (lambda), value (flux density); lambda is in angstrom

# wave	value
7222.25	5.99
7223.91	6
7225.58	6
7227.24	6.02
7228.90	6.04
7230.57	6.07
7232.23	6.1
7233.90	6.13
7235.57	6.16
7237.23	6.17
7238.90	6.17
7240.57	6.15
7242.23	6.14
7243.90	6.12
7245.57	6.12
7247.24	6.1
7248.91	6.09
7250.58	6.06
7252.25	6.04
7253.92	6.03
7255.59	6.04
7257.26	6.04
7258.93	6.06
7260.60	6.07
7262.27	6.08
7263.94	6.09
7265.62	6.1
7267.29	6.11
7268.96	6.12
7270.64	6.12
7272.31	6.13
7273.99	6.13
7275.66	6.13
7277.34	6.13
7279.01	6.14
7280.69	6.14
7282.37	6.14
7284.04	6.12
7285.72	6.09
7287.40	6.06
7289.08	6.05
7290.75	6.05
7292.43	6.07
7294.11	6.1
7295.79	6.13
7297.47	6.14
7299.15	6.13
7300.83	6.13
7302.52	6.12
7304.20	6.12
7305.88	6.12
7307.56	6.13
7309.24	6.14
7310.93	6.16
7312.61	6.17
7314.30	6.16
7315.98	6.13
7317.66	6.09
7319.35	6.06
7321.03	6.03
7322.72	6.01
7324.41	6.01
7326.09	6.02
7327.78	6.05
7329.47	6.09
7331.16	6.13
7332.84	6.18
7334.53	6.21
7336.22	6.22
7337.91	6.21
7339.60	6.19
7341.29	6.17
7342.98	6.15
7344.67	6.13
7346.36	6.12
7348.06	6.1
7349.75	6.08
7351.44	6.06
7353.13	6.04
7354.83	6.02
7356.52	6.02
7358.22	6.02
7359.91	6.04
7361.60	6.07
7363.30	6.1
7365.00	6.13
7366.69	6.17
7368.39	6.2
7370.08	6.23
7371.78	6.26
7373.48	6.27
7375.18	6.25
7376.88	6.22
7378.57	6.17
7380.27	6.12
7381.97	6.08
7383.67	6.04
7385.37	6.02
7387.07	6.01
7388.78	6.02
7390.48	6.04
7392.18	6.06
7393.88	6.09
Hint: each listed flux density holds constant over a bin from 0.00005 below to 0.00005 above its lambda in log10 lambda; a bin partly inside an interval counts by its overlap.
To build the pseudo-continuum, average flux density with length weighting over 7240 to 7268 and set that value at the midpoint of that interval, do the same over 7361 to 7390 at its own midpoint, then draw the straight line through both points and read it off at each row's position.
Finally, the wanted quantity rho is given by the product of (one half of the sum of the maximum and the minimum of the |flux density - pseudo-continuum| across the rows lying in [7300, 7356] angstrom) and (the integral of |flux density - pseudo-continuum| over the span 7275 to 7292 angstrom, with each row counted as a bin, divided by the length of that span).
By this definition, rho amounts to 0.0021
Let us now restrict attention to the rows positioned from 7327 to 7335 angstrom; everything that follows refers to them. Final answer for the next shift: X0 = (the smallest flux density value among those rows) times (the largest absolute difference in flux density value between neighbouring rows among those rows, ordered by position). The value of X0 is 0.30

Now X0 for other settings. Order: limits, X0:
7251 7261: 0.12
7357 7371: 0.24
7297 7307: 0.06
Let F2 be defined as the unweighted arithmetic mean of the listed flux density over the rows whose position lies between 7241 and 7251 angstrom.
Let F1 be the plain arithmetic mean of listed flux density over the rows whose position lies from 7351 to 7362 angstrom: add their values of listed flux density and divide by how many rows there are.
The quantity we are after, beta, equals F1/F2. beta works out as 0.99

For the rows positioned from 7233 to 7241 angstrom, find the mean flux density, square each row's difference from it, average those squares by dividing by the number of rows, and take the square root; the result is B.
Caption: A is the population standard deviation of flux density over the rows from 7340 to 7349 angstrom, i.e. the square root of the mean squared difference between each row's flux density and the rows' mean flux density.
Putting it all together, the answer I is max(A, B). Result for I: 0.024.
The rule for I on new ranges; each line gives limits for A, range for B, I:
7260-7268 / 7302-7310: 0.014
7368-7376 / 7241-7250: 0.025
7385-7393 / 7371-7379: 0.036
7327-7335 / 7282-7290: 0.058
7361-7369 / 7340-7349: 0.047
